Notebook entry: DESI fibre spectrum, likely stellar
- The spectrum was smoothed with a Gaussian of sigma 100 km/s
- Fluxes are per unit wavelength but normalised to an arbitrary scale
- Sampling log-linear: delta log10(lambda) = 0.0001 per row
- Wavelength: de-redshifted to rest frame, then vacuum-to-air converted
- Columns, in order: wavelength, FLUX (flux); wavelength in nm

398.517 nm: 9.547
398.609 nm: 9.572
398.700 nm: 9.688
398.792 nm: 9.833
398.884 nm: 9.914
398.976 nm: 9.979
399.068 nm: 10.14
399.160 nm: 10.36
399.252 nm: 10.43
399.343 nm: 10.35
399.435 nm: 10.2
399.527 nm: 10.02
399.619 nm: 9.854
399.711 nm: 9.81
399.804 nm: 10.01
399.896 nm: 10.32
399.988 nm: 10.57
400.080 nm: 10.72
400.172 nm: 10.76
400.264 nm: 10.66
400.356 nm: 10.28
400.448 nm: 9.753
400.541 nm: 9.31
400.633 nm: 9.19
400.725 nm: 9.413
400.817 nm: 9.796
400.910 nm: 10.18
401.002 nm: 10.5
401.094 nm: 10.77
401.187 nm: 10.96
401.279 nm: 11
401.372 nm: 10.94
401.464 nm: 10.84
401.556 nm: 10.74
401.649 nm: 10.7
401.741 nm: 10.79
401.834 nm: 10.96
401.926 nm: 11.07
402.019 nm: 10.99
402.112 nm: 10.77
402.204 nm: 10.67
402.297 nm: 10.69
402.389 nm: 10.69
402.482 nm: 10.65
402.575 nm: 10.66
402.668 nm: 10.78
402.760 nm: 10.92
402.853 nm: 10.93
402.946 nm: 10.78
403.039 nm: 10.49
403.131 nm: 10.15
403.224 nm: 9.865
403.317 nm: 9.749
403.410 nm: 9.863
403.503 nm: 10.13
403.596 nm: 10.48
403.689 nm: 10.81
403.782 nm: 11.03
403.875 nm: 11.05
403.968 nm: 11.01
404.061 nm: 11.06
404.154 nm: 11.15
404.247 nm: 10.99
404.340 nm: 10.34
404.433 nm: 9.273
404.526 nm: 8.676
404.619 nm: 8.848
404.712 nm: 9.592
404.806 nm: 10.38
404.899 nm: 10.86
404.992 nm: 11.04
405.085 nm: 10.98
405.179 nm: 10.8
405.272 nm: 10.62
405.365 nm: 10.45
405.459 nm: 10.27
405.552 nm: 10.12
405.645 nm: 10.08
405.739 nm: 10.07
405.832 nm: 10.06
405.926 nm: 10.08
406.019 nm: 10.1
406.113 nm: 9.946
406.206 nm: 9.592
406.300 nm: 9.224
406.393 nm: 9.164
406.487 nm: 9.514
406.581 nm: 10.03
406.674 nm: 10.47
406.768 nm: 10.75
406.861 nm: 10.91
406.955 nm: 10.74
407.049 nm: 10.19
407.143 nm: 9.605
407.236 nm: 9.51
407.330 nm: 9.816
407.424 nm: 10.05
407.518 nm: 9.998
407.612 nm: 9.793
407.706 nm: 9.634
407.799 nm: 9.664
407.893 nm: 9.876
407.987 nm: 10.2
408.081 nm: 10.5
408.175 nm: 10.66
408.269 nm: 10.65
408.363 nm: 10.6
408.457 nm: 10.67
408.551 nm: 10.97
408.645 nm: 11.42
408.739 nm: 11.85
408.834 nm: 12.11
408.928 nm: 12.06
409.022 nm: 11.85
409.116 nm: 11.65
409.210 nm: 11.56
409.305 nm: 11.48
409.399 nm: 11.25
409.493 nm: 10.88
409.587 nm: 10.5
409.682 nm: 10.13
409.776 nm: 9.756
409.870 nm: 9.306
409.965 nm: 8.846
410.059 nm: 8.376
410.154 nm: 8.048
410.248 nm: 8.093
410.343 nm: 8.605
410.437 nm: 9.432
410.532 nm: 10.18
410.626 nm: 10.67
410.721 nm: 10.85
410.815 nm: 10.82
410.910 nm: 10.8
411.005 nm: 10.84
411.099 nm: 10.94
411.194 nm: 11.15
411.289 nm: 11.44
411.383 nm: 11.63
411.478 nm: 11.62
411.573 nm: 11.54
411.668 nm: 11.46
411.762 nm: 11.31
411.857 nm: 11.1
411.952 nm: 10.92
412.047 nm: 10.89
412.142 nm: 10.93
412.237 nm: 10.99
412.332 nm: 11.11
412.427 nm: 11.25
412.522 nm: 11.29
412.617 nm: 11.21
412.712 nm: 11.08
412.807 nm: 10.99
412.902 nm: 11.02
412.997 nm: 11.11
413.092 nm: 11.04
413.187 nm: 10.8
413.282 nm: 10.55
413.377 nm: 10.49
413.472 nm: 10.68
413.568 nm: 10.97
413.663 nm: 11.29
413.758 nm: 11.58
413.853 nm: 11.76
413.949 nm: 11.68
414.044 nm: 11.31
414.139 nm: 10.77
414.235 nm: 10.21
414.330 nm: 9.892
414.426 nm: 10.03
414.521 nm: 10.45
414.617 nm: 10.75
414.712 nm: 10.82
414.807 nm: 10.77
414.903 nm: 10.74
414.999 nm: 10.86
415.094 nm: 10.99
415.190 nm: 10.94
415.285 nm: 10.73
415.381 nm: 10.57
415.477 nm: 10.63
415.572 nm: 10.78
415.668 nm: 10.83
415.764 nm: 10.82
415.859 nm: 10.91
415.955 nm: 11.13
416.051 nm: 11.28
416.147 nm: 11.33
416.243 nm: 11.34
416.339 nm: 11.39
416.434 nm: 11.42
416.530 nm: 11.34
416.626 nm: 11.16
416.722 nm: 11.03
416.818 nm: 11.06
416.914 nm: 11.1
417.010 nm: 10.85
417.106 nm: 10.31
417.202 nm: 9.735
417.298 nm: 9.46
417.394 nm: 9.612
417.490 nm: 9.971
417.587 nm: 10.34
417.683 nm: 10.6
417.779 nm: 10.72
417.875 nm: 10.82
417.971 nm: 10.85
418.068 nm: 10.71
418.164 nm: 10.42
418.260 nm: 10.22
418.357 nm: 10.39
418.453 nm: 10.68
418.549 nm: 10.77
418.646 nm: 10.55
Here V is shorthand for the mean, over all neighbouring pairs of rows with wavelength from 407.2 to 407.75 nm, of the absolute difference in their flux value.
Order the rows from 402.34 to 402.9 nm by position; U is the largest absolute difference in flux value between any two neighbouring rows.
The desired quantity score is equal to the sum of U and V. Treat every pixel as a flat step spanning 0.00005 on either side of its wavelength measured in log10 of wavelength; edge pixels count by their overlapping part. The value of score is 0.33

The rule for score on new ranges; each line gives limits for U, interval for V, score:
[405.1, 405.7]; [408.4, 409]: 0.48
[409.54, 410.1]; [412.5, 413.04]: 0.55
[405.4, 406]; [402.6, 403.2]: 0.34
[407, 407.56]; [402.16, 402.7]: 0.62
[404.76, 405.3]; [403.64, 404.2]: 0.56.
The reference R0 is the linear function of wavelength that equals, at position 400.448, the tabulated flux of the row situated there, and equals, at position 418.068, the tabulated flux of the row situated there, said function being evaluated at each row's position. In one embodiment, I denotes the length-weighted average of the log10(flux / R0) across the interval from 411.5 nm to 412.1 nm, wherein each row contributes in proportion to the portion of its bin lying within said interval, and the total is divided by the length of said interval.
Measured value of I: 0.034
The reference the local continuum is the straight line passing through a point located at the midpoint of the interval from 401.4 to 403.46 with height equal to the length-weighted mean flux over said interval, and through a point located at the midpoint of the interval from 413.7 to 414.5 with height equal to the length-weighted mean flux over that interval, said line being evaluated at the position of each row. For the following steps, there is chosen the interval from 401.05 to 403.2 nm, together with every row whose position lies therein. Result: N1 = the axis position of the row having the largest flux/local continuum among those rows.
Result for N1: 401.926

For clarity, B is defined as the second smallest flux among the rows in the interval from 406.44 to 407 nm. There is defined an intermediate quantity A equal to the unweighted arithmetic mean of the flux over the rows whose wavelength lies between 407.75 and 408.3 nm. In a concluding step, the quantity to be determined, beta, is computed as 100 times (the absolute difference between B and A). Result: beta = 23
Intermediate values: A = 10.3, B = 10.03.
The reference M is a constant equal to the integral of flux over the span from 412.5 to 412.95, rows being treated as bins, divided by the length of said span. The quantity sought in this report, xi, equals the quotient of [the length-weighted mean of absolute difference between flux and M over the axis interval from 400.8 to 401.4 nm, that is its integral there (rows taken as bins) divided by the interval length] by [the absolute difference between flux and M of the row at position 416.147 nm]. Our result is 2.3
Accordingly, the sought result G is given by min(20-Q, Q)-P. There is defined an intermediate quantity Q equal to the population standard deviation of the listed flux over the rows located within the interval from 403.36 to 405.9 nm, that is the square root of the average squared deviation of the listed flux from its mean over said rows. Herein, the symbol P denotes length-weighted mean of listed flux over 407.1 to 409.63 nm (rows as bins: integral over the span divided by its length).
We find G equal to -10.0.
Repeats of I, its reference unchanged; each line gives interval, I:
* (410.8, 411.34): 0.028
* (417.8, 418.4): -0.006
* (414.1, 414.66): -0.007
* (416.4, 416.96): 0.022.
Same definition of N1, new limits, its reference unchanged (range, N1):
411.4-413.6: 411.478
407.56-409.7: 408.834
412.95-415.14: 413.853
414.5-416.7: 416.434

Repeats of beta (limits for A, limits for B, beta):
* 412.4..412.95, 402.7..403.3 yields 99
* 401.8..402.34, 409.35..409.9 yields 110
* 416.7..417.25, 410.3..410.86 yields 125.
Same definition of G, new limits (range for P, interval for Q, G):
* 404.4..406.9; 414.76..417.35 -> -9.6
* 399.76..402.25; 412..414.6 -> -10.0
